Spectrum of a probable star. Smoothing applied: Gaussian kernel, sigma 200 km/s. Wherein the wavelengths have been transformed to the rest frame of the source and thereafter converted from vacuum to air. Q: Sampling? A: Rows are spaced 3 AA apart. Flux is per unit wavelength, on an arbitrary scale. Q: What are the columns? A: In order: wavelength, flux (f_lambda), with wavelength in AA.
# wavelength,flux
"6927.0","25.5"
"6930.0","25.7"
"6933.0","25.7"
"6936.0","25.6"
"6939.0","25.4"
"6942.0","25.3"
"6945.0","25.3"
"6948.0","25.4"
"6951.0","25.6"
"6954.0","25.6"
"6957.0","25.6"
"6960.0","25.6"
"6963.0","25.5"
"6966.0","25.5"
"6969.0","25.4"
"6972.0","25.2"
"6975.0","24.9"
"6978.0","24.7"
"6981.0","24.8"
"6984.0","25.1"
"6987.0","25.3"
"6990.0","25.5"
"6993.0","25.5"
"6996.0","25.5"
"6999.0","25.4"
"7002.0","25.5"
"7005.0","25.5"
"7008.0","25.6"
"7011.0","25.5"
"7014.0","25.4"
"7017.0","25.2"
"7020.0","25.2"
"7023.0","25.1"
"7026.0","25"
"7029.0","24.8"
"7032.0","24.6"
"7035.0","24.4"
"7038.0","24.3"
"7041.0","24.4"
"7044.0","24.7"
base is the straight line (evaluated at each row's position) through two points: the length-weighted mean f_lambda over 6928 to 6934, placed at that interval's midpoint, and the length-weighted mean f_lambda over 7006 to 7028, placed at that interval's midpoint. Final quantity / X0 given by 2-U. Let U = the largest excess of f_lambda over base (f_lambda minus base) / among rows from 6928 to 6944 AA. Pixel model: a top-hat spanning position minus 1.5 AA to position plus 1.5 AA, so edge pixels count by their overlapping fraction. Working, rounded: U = 0.03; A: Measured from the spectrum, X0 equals 1.97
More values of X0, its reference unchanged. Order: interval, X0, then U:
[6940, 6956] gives 1.98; 0.02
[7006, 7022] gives 1.72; 0.28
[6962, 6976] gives 2.02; -0.02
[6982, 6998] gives 1.88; 0.12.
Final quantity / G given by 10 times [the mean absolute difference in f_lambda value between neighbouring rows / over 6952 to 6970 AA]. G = 0.4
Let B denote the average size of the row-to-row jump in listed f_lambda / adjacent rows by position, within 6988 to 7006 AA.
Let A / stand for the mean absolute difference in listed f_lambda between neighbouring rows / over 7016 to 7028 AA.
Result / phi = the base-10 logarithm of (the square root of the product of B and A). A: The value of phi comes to -1.29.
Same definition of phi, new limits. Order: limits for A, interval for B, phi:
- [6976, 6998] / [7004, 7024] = -0.94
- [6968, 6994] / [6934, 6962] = -0.93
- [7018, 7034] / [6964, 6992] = -0.76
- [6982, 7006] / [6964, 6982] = -0.91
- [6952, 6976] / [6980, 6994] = -0.88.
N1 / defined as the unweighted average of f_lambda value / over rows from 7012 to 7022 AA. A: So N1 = 25.3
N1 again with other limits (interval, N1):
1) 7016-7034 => 25.0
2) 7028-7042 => 24.5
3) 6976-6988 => 25.0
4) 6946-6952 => 25.5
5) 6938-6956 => 25.4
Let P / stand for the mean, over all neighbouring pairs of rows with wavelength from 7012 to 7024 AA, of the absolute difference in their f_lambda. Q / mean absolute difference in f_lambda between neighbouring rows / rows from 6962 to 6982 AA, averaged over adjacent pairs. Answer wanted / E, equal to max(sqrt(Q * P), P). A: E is 0.12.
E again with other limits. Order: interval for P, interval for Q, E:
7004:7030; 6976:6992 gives 0.15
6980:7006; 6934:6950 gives 0.11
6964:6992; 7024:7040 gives 0.20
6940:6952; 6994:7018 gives 0.10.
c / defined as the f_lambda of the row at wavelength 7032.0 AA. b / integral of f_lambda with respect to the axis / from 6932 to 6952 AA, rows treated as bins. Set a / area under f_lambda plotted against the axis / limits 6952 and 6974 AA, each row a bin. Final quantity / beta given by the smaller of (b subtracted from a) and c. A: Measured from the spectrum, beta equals 25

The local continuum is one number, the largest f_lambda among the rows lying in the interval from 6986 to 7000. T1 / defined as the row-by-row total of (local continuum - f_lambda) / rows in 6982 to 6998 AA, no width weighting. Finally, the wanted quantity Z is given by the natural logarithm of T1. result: -0.5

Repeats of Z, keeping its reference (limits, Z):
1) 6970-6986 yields 1.0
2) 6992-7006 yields -2.3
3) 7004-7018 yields -1.2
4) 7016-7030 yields 0.8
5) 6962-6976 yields 0.0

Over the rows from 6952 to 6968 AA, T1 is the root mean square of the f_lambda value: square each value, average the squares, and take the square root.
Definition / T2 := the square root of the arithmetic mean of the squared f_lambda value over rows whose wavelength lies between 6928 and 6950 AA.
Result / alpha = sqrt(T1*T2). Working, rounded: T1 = 25.6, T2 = 25.5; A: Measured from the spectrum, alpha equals 25.5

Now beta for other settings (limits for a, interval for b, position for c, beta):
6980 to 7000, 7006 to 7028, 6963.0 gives -50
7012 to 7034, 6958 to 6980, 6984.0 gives -5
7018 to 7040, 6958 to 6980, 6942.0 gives -11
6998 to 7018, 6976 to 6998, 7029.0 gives -45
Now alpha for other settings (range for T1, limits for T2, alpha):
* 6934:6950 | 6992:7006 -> 25.4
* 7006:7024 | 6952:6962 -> 25.5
